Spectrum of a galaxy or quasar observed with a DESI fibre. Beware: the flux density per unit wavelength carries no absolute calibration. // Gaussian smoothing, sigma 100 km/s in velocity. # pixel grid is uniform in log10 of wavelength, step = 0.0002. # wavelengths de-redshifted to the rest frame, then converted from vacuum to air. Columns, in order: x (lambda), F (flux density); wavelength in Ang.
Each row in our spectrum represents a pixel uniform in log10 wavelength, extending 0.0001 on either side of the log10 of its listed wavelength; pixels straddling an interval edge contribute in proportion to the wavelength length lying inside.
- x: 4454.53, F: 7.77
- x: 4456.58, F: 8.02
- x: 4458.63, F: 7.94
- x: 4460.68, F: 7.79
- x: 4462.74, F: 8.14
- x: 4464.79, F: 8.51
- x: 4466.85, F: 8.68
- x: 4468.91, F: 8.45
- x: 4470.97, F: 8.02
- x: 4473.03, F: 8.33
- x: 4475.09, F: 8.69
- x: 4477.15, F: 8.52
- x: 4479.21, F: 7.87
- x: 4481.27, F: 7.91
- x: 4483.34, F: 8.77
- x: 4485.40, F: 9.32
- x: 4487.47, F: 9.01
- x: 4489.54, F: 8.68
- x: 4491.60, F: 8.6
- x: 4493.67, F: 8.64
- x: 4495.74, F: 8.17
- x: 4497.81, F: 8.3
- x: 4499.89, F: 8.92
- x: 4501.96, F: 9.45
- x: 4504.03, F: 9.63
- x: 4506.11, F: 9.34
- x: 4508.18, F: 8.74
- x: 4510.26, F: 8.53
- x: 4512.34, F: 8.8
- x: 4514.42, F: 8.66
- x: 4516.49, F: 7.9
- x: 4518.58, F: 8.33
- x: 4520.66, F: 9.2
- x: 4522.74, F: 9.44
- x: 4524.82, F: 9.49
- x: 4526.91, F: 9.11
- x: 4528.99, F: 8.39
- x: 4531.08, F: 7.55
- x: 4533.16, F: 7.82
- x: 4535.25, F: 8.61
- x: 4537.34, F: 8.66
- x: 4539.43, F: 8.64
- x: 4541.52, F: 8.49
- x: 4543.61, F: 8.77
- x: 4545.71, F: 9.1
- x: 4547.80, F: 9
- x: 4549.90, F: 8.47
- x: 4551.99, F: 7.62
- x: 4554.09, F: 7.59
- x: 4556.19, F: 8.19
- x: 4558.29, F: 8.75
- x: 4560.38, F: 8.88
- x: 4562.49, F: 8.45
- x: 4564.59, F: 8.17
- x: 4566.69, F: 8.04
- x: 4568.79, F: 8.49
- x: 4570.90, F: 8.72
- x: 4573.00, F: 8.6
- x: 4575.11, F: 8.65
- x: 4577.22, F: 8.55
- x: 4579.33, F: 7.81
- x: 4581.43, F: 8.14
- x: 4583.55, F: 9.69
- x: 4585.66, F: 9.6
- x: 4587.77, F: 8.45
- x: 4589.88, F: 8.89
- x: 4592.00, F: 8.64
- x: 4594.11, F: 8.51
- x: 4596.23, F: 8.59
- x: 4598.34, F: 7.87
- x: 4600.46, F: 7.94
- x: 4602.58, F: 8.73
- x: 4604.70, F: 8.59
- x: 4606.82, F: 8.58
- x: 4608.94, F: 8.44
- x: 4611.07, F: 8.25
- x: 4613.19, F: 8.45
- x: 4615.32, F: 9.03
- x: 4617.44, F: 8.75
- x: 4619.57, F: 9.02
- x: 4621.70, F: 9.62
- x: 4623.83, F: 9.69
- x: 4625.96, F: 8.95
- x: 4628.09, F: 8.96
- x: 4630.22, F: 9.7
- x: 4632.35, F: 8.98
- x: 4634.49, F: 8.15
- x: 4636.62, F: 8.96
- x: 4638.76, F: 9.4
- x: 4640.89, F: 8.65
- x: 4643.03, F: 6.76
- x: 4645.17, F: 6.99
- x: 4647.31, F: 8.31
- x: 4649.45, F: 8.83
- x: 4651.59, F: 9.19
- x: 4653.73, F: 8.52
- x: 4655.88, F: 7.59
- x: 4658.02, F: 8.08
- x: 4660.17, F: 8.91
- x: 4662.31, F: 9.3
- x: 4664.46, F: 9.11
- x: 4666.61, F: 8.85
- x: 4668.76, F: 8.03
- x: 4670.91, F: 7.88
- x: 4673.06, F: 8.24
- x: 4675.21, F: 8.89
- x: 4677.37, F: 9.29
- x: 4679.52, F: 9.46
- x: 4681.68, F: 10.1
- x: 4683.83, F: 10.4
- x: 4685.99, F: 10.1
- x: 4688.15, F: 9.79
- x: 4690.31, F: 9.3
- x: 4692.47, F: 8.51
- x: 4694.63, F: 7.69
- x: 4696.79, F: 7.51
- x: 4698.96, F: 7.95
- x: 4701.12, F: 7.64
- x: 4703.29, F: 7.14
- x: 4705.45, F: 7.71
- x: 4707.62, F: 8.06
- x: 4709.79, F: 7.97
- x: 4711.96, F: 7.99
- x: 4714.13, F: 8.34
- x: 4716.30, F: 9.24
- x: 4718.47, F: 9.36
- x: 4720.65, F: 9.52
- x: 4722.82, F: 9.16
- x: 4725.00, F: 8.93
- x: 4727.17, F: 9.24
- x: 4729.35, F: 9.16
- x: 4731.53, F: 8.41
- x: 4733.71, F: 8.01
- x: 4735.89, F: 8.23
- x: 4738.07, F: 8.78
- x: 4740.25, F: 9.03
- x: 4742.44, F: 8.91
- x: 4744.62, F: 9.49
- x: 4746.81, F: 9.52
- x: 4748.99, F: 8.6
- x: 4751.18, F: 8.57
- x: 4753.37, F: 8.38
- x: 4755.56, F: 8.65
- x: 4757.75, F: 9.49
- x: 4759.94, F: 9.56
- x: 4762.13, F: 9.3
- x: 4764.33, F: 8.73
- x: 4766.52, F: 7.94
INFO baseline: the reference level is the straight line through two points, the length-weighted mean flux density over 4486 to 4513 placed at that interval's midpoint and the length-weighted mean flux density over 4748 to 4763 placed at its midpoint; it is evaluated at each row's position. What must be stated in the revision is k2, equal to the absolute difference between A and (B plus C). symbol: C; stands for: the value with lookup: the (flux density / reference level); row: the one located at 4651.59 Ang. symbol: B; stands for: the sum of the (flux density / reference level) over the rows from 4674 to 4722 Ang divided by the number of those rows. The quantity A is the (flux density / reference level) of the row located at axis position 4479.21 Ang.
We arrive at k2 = 1.12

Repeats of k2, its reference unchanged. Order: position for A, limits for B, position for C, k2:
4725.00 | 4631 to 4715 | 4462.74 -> 0.88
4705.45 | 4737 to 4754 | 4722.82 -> 1.16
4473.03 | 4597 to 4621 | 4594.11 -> 0.97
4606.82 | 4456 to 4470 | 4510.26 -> 0.93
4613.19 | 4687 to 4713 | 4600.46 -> 0.85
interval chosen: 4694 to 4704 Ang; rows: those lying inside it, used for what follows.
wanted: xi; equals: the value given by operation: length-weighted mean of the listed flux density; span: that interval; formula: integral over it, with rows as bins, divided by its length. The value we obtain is 7.6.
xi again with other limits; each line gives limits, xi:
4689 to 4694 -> 8.8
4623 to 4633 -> 9.3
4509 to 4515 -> 8.7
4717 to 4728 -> 9.2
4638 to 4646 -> 7.9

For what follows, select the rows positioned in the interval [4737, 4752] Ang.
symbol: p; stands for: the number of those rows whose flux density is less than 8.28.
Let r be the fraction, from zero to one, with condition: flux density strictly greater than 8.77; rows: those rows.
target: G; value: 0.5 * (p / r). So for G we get 0.0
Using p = 0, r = 0.7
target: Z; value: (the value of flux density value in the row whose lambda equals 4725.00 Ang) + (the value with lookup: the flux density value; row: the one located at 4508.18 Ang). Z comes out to 17.7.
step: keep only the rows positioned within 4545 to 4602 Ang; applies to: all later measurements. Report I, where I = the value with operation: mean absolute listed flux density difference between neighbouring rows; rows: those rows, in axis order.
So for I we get 0.39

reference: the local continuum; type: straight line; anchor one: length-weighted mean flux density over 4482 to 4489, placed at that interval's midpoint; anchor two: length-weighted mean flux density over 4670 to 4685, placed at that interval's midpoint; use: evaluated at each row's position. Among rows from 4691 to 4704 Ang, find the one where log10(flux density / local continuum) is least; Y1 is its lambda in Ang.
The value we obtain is 4703.29 Ang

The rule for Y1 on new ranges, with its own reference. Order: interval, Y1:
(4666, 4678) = 4670.91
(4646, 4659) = 4655.88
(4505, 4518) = 4516.49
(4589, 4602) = 4598.34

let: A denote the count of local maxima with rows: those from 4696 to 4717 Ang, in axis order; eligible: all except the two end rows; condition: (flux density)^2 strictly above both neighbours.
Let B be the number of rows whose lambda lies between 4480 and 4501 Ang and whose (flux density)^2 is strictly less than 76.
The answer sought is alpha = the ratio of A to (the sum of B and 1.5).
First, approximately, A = 2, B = 6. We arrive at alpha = 0.27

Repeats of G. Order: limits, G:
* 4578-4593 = 2.3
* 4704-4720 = 7.0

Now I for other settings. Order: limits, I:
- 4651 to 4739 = 0.42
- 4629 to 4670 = 0.69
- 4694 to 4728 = 0.33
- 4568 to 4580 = 0.25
